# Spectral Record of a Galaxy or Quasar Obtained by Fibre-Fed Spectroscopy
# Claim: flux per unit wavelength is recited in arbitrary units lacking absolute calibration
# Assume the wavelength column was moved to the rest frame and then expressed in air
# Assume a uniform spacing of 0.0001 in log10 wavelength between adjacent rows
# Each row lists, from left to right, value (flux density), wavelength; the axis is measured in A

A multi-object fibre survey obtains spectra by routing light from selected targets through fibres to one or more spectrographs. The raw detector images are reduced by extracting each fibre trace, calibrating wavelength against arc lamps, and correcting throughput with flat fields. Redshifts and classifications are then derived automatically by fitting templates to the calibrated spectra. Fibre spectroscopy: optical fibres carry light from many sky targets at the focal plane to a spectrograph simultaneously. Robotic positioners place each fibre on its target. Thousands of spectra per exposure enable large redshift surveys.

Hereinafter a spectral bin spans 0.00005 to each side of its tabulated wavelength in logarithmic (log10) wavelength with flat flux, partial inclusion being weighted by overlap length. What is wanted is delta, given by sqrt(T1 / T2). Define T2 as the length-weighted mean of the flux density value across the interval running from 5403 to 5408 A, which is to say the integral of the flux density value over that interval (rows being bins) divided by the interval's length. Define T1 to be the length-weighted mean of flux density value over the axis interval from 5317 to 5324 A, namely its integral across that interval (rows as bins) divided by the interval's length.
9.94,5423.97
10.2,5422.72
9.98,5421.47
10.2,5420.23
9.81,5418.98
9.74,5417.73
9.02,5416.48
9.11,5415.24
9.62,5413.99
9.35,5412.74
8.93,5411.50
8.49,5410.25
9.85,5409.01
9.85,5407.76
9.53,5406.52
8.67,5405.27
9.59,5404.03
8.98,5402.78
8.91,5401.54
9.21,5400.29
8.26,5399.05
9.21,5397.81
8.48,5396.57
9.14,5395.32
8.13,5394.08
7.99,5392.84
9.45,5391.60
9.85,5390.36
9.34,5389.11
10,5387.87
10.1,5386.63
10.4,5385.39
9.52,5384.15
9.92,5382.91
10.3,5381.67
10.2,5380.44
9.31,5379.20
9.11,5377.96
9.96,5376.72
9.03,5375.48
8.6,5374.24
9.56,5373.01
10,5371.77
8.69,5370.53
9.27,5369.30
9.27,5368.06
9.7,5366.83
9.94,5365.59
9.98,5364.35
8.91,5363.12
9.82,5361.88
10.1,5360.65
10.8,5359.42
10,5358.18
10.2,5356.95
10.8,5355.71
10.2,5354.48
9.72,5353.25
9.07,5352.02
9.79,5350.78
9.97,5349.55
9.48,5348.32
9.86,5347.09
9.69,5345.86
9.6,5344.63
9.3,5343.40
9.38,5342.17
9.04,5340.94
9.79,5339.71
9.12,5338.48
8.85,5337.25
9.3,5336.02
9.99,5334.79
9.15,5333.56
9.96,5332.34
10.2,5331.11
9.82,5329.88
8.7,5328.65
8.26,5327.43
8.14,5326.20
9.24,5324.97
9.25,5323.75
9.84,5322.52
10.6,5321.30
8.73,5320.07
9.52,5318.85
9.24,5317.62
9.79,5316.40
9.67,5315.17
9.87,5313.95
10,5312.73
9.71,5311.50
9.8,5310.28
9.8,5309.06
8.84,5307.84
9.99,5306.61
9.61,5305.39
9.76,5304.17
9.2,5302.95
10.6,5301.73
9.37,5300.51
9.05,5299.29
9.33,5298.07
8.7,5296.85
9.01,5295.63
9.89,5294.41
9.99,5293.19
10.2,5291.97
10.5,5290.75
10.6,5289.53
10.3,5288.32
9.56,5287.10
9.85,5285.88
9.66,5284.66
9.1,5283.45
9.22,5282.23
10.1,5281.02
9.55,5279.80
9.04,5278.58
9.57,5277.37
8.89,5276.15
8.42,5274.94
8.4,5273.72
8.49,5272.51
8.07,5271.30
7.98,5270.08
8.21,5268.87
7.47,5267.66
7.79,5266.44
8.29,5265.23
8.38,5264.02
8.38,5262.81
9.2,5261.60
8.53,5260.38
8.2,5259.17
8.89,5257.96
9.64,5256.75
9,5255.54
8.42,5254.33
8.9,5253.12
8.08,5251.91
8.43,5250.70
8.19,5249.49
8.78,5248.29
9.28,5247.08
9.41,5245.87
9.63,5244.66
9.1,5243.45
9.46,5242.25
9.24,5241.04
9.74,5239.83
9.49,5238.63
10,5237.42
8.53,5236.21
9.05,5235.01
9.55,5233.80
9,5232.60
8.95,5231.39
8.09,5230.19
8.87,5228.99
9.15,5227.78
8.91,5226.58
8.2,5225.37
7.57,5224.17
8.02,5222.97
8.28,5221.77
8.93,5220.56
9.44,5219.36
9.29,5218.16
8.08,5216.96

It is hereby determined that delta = 1.01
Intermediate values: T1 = 9.5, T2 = 9.3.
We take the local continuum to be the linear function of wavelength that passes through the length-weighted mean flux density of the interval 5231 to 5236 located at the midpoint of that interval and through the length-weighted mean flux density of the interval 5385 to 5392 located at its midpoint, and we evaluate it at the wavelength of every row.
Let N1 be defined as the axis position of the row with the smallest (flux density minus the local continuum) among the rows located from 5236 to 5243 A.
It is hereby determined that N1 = 5236.21 A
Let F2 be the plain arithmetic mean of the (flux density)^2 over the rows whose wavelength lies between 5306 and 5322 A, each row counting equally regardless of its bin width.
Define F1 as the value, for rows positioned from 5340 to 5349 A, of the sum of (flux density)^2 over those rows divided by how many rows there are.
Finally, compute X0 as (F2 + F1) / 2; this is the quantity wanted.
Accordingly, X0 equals 91.7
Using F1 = 90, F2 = 93.5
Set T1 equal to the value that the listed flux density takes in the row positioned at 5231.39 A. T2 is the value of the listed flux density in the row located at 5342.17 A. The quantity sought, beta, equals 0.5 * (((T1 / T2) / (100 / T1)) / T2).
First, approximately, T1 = 8.95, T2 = 9.38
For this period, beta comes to 0.0046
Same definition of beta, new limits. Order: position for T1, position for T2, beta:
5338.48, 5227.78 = 0.0050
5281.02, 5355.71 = 0.0044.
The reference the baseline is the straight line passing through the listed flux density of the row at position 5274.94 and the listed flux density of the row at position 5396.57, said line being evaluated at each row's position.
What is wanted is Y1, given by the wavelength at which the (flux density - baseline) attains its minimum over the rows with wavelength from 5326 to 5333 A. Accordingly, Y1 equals 5326.20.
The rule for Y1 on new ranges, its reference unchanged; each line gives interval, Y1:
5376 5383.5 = 5377.96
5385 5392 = 5389.11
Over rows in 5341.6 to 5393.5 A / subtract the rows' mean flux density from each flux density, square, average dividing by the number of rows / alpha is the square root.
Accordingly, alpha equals 0.56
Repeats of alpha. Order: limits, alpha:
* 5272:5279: 0.42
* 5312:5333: 0.66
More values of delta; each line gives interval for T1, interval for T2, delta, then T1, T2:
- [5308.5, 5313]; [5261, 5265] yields 1.07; 9.8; 8.6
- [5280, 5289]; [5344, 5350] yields 1.00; 9.7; 9.7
